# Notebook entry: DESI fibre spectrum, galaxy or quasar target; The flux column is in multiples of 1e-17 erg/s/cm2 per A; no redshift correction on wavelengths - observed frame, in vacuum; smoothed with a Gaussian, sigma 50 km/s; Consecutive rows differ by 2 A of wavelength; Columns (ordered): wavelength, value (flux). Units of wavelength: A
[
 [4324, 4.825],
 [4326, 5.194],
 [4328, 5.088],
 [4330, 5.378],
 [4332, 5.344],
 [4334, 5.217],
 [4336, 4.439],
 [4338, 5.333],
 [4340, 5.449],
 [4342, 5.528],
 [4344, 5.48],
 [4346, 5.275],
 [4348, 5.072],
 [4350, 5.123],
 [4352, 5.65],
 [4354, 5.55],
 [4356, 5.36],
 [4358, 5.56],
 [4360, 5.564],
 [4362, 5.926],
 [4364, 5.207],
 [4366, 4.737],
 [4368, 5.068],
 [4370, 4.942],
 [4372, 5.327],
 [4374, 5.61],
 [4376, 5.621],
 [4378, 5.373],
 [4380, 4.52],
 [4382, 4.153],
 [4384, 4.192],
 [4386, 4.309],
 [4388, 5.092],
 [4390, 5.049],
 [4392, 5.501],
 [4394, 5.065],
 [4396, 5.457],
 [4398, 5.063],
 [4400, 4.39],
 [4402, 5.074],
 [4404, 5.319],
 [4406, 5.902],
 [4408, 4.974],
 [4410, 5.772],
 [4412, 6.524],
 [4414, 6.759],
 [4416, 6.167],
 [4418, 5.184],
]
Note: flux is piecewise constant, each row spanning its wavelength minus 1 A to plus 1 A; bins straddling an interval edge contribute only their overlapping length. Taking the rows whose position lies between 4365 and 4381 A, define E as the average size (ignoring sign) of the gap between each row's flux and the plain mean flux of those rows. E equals 0.33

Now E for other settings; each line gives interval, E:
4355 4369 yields 0.29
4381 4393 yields 0.50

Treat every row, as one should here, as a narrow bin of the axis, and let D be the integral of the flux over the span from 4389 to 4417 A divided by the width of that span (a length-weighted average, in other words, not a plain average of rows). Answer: 5.5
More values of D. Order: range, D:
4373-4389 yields 4.9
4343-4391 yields 5.2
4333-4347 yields 5.2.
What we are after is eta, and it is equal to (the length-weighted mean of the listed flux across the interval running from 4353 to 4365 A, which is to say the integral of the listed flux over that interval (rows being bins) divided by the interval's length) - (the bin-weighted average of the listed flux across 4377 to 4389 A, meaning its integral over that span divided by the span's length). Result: 0.9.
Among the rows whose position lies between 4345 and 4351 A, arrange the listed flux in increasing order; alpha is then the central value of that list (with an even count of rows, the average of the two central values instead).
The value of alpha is 5.1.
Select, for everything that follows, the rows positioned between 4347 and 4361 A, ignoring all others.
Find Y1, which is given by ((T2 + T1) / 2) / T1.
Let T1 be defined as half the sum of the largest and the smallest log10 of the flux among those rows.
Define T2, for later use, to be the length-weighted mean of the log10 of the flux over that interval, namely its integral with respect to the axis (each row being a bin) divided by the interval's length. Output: 1.00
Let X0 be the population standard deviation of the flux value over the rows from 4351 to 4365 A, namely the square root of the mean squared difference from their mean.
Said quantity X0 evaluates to 0.209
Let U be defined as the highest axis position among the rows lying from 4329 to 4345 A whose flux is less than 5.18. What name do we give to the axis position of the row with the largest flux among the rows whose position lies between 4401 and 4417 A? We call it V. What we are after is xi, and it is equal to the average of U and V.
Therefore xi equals 4375 A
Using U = 4336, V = 4414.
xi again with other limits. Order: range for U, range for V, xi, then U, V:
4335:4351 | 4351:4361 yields 4351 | 4350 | 4352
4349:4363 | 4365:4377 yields 4363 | 4350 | 4376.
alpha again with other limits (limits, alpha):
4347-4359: 5.5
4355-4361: 5.6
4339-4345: 5.5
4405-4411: 5.8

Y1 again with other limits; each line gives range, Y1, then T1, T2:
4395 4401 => 1.00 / 0.690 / 0.69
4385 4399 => 1.01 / 0.687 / 0.70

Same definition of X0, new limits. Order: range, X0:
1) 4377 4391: 0.457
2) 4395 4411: 0.451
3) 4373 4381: 0.450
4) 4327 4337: 0.343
